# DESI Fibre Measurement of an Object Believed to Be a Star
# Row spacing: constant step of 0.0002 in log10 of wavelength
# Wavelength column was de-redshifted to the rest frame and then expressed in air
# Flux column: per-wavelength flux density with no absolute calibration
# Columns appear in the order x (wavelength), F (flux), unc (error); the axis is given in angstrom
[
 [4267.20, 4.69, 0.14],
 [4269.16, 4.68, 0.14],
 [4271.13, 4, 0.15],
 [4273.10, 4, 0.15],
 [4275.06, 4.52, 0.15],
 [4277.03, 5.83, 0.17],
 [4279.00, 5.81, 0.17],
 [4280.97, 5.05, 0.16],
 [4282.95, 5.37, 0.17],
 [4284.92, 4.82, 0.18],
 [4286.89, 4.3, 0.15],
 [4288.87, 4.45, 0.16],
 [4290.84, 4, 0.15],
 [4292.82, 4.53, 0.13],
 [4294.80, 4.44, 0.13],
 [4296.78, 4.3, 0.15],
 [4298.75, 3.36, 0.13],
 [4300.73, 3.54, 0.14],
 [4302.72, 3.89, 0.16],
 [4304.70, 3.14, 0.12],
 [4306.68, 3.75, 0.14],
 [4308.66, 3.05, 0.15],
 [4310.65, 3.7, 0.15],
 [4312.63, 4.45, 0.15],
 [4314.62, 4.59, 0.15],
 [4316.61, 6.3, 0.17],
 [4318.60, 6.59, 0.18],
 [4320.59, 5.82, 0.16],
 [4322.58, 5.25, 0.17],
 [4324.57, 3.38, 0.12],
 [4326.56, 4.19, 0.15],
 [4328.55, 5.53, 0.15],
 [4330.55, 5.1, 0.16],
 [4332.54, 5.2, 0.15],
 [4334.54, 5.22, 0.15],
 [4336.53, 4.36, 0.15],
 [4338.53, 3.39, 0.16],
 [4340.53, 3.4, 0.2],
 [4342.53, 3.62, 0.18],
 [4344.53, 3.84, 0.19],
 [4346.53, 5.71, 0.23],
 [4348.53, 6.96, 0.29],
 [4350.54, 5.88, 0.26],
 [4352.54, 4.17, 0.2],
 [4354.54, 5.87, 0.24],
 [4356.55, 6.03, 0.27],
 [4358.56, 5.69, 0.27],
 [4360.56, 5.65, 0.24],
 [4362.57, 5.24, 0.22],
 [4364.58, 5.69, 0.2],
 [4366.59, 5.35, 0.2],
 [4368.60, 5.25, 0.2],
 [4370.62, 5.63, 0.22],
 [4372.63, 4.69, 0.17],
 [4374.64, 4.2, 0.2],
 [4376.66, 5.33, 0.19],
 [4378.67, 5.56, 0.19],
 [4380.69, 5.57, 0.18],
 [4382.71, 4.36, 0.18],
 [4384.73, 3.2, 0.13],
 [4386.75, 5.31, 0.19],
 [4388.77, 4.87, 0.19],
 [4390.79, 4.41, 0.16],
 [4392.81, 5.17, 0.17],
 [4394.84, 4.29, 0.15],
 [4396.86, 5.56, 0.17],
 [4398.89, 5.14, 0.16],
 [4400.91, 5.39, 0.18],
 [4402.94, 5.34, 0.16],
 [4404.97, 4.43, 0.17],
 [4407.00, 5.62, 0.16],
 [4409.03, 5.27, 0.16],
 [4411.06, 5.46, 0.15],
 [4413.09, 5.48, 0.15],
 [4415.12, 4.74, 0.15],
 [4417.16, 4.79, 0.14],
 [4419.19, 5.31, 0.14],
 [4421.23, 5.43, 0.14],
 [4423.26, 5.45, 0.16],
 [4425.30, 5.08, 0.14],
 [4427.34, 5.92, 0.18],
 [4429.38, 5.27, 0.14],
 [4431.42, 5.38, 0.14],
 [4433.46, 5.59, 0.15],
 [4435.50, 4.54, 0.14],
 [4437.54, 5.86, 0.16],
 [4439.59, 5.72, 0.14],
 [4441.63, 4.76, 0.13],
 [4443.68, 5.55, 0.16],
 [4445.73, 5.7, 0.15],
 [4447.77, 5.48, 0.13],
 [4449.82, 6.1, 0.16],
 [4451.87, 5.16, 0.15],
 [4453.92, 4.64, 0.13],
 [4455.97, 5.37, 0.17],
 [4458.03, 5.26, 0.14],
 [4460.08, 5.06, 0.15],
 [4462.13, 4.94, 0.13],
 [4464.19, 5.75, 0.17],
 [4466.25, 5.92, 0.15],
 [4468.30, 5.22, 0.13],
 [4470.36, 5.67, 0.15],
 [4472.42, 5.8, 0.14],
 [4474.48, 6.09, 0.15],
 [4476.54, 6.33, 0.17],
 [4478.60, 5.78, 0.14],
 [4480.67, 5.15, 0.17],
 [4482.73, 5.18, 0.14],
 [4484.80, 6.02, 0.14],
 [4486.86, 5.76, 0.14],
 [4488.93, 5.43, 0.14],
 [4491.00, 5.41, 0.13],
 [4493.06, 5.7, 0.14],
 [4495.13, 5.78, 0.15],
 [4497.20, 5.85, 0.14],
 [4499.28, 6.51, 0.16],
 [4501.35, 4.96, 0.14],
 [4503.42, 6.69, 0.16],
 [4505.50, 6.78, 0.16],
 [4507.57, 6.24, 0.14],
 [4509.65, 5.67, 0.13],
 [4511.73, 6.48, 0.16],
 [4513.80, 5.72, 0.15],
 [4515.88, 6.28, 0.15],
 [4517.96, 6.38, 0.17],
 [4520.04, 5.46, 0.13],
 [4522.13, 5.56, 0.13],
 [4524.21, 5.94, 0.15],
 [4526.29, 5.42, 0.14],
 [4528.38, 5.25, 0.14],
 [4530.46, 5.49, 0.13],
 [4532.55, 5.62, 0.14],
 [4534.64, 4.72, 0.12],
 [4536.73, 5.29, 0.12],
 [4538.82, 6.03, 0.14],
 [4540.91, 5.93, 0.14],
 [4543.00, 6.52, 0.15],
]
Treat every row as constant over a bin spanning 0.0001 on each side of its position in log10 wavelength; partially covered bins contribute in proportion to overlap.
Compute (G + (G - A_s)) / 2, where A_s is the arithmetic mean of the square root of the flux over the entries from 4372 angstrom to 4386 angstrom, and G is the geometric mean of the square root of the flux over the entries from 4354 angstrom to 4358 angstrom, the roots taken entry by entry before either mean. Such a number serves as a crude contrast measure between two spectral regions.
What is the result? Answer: 1.36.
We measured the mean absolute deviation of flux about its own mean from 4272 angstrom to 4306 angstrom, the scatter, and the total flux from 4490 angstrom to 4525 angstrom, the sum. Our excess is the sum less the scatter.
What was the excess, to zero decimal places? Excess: 101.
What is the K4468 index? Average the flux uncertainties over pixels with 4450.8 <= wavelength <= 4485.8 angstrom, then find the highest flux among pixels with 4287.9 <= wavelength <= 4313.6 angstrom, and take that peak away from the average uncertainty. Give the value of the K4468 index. -4.4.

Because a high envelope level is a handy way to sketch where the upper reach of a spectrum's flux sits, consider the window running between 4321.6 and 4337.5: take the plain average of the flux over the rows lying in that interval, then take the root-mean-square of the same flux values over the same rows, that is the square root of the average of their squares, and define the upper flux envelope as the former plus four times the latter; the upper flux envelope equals 24.1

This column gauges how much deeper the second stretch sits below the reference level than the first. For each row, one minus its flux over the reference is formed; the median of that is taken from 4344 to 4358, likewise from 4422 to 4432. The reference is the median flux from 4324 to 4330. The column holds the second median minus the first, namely 0.12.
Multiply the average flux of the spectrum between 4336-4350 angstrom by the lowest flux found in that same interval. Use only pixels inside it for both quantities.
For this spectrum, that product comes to 15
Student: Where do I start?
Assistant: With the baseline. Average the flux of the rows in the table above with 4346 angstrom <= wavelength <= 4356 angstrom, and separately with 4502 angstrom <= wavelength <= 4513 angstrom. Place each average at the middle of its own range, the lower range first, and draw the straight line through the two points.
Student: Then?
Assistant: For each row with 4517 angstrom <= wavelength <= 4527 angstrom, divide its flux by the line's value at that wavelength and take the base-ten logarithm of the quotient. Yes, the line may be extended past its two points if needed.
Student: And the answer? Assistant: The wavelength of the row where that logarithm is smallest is 4526.29 angstrom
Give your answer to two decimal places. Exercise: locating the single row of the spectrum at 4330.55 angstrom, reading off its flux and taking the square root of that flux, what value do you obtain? 2.26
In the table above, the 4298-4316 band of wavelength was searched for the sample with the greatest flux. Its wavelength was 4314.62 angstrom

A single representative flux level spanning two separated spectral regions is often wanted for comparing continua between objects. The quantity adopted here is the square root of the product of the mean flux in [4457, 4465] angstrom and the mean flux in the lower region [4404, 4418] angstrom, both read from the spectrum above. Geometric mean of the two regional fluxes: 5.18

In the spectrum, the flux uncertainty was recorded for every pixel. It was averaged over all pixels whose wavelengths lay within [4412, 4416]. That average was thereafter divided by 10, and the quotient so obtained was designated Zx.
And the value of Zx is 0.0150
